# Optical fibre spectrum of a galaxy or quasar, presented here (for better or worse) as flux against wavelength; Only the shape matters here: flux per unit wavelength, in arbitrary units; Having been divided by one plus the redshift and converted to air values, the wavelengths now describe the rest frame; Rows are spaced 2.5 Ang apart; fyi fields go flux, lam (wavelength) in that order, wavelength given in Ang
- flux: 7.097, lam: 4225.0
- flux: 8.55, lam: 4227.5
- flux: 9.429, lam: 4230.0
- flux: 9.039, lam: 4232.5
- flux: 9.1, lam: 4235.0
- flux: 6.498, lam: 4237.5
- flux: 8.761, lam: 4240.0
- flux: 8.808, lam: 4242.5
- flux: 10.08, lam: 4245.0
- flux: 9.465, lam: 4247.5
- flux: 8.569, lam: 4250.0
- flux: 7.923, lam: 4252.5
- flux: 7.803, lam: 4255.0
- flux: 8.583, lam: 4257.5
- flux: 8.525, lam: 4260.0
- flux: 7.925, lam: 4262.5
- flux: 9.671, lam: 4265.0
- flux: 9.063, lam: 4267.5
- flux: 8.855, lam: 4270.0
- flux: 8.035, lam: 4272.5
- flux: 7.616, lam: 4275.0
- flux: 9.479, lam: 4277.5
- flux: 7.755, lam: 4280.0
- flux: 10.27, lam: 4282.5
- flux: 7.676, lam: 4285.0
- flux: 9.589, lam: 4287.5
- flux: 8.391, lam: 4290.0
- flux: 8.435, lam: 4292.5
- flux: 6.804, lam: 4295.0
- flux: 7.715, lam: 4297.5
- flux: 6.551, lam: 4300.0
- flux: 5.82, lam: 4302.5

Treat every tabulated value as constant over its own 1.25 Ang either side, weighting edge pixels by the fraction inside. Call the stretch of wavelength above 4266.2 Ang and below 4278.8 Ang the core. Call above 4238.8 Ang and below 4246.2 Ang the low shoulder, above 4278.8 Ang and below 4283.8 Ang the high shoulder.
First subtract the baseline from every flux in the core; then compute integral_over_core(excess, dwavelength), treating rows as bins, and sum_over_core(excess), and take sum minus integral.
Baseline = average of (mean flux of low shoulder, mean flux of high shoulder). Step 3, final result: 3.8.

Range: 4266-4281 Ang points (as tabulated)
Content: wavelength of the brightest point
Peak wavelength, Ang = 4277.5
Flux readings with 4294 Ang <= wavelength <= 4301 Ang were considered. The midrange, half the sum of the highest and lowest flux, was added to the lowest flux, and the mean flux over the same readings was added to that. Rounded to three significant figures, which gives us 20.7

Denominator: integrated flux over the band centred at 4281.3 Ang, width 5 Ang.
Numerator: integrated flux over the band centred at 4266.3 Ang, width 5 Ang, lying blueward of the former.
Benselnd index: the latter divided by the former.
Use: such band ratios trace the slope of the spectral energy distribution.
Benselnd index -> 1.04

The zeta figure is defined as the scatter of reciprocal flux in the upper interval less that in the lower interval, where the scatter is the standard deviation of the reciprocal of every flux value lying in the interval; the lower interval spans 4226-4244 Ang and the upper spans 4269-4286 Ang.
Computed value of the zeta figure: -0.003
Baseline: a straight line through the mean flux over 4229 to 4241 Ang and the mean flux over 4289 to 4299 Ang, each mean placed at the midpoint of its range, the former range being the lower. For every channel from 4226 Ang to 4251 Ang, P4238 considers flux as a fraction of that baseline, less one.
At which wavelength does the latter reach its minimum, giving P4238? 4237.5 Ang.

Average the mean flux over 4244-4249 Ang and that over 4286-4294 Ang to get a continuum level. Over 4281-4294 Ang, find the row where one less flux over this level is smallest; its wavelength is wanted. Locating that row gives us 4282.5 Ang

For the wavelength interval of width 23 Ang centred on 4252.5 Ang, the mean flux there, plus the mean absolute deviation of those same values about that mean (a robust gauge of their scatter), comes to 9.2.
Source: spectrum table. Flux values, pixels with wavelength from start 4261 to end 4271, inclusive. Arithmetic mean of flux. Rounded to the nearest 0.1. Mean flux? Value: 8.9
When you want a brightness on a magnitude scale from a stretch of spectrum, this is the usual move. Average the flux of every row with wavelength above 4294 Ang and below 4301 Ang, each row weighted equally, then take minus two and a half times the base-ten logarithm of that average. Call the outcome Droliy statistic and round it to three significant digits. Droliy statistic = -2.12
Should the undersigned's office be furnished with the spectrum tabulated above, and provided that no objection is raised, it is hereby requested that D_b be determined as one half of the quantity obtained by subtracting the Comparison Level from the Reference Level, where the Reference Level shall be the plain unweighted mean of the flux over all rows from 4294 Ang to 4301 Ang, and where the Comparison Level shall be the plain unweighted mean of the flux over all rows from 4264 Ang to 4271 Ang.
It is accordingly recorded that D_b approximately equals -1.1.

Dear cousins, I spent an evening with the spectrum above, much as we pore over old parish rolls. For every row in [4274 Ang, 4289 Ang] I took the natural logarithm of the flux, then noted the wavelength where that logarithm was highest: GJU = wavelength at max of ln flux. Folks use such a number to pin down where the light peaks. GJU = 4282.5 Ang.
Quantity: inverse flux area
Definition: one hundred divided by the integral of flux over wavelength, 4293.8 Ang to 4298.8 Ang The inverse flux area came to 2.76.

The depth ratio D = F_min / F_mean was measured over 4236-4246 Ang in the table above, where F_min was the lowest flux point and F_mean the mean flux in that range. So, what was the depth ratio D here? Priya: 0.76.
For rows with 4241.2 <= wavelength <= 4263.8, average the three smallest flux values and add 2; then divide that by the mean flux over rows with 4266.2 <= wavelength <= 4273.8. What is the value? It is 1.14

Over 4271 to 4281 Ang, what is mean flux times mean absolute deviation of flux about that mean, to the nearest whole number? 5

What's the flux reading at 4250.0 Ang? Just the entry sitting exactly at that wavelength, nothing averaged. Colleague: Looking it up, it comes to 8.569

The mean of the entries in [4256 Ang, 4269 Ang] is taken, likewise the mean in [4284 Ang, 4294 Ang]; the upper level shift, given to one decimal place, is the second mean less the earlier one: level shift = -0.2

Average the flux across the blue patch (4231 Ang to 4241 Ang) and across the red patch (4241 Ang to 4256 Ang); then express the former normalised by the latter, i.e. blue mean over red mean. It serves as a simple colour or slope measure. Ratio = 0.95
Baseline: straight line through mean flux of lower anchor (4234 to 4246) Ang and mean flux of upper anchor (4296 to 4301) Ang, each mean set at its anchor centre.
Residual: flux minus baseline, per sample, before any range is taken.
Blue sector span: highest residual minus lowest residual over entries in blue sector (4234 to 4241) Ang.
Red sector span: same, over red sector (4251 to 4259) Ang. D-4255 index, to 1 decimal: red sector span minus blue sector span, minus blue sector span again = -4.2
